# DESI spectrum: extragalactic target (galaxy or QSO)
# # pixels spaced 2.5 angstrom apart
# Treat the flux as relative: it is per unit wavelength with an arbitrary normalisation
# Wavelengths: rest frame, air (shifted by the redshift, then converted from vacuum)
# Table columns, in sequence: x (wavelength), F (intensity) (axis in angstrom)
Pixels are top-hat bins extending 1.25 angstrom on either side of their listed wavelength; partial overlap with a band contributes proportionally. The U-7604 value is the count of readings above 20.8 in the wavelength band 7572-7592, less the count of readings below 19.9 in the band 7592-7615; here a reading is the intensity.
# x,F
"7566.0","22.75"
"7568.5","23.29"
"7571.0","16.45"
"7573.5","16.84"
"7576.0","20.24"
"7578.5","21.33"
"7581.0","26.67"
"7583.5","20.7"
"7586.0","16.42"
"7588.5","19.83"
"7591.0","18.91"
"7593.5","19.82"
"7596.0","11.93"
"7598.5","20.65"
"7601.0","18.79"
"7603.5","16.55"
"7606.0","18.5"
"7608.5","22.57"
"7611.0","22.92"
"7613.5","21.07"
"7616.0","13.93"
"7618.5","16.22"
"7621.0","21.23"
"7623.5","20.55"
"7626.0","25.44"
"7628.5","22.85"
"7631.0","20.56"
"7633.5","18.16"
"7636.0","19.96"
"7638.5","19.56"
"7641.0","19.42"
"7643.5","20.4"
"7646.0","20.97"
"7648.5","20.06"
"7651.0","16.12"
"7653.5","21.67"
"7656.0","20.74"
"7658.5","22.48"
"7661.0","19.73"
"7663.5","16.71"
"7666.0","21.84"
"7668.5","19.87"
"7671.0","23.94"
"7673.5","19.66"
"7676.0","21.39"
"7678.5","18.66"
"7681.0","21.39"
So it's -3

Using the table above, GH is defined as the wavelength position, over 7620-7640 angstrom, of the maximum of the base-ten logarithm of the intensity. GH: 7626.0 angstrom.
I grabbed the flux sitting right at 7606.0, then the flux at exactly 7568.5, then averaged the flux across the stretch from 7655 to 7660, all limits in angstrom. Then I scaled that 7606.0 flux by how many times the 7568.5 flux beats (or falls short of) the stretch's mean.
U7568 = 20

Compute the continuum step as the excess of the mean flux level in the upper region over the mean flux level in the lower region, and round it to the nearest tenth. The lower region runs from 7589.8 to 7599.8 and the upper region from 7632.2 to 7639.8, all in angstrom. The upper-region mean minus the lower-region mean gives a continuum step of 1.4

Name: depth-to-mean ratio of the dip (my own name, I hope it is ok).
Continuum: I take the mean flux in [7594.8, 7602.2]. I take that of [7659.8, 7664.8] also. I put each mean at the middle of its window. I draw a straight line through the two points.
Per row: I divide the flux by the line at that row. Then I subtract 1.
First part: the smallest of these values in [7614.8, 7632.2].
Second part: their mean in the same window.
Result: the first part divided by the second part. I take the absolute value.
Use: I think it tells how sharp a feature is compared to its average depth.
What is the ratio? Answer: 1.4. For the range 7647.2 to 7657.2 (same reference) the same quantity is 1.2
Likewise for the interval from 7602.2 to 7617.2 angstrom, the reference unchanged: 1.8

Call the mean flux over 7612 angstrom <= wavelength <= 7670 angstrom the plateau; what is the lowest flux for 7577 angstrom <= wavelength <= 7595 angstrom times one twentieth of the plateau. 16.4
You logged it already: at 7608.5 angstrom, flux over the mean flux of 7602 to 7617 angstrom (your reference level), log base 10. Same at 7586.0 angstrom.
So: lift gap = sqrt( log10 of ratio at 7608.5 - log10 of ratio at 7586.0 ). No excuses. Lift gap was 0.37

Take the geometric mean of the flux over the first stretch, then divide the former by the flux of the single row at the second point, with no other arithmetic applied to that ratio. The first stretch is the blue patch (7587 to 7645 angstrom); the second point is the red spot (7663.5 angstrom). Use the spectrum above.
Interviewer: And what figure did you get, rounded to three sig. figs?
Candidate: 1.16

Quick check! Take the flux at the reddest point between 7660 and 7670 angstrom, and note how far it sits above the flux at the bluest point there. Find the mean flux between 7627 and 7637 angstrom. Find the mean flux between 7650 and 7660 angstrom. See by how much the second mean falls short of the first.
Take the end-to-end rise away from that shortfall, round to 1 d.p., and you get 0.0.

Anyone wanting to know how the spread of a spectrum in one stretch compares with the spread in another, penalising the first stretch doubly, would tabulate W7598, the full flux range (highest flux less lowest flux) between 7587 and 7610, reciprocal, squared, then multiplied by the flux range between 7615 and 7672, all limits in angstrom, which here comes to 0.10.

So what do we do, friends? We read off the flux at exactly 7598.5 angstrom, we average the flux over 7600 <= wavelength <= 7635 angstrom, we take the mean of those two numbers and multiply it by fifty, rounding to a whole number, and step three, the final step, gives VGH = 1015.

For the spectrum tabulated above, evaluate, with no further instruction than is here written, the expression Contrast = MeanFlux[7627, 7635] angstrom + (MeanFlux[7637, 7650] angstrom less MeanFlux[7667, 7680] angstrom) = 19.9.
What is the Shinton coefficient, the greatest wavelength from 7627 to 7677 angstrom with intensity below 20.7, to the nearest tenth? 7673.5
